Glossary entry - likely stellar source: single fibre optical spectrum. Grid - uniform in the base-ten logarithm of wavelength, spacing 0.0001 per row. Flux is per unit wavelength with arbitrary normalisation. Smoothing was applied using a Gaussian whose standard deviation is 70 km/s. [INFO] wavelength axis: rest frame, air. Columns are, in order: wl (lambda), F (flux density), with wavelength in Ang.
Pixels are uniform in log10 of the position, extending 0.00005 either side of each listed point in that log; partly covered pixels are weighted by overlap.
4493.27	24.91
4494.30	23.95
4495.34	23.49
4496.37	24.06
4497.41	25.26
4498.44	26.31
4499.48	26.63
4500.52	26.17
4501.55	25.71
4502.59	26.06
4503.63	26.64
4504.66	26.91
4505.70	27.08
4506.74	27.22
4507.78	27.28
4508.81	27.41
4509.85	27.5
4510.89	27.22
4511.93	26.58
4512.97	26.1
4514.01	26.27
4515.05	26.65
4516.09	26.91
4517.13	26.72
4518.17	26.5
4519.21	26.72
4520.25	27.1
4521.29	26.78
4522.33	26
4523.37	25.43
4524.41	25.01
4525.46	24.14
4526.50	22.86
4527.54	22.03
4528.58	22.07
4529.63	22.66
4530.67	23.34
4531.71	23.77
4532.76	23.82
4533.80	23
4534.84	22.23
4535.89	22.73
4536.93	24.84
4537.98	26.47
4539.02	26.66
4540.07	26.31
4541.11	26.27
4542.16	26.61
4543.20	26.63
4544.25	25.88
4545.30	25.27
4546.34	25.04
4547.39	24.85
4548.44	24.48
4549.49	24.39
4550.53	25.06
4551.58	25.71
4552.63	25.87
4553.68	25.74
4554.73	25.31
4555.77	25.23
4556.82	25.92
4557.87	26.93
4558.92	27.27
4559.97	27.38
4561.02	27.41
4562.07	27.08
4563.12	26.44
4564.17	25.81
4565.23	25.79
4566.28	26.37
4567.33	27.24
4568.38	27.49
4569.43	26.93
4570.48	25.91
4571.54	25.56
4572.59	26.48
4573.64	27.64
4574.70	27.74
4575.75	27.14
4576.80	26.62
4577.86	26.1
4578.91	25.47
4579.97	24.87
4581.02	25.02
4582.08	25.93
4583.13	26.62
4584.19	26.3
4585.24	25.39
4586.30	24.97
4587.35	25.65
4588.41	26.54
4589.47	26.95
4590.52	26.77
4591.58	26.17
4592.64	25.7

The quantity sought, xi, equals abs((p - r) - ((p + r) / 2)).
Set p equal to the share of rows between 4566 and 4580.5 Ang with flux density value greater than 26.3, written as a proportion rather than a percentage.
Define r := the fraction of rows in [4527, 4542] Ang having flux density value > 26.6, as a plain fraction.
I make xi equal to 0.21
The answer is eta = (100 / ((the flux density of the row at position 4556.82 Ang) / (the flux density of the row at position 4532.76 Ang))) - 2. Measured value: 90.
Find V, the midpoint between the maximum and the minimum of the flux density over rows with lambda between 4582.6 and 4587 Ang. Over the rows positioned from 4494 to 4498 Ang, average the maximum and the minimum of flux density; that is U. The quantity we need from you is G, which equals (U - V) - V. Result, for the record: -27.2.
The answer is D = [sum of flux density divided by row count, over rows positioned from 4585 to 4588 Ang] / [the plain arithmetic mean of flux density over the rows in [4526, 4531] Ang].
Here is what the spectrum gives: 1.12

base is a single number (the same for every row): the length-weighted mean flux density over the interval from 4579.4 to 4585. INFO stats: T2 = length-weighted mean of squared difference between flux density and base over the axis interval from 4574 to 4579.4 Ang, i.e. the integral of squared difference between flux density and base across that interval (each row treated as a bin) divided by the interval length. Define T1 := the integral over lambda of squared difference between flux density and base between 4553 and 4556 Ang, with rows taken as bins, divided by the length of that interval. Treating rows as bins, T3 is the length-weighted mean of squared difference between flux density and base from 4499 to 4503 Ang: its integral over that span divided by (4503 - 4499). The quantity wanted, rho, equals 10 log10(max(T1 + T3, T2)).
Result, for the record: 1.7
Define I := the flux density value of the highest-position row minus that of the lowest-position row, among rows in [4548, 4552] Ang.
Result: 1.2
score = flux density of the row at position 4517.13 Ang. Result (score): 26.72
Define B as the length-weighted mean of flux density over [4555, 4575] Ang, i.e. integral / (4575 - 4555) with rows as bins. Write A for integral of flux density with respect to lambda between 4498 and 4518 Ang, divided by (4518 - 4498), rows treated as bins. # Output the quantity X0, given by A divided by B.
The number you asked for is 1.00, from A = 26.7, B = 26.6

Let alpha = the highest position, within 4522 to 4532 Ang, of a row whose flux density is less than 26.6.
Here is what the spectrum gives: 4531.71 Ang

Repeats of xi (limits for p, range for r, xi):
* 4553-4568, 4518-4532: 0.04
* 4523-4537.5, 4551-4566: 0.54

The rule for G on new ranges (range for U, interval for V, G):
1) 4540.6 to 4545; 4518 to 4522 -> -27.3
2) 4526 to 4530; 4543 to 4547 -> -29.2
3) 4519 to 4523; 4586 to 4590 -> -25.4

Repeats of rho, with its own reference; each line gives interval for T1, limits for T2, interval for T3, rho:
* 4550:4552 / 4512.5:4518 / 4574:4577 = 4.4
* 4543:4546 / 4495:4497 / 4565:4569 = 5.6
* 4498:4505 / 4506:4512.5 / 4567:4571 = 3.5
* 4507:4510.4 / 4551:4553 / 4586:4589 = 5.0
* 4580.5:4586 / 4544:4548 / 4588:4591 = 1.6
